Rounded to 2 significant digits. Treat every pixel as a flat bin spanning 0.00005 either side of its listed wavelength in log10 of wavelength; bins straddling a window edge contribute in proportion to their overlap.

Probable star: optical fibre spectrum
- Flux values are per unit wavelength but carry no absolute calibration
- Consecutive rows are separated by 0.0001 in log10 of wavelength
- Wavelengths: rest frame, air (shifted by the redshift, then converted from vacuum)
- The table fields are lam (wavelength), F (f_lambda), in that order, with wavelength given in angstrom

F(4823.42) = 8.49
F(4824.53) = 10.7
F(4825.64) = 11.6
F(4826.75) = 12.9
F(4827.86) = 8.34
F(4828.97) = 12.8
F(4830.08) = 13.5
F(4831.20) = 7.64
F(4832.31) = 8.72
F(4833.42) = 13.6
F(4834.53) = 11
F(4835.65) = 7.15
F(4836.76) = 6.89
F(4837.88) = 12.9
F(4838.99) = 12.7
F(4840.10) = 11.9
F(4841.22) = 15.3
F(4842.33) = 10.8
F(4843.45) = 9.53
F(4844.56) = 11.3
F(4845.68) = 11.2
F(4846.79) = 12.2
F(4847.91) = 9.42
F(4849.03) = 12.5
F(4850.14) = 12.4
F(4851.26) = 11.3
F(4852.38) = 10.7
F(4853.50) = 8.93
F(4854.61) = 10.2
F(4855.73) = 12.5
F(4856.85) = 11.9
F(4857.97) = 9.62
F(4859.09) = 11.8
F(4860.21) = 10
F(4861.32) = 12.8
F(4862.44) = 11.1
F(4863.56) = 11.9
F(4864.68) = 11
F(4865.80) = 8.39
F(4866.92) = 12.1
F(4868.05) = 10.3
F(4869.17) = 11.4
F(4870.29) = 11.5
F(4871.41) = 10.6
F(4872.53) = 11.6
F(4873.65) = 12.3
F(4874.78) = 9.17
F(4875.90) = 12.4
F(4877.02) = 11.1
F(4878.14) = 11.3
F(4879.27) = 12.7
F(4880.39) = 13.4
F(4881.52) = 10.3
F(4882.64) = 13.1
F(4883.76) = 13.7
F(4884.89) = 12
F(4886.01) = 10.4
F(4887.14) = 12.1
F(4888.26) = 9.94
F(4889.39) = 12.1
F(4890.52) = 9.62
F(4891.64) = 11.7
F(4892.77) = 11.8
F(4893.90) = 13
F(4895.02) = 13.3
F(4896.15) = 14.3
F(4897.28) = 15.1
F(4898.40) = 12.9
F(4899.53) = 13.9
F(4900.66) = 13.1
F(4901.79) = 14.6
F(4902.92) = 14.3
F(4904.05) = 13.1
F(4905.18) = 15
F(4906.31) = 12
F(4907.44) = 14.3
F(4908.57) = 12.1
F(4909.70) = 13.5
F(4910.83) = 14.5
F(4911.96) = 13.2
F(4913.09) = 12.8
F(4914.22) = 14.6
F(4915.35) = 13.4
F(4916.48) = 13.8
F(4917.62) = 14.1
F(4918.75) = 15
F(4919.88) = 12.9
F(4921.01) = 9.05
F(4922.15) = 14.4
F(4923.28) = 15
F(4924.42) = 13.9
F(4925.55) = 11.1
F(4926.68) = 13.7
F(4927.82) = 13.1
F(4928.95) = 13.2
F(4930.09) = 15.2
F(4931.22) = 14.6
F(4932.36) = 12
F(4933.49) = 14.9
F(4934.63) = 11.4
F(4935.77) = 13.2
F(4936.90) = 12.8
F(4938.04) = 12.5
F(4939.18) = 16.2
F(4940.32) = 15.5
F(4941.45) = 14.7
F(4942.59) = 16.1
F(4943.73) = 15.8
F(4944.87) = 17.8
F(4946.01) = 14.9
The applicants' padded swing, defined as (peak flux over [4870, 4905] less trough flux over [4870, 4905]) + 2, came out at 7.9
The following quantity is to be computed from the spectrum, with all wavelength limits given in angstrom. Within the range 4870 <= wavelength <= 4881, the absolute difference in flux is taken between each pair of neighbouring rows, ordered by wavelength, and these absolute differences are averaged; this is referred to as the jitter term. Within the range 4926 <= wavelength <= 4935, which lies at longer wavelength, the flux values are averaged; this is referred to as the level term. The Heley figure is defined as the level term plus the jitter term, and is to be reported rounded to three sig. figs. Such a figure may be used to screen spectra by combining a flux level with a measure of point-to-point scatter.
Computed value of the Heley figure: 14.9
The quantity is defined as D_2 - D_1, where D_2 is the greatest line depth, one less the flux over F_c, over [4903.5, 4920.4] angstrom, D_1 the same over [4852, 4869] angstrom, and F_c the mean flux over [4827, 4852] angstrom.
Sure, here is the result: -0.33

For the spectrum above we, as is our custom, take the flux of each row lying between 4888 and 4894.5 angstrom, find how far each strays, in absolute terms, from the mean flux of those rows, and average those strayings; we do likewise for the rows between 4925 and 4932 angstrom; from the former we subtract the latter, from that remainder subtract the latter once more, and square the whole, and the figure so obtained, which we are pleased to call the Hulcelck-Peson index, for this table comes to 1.0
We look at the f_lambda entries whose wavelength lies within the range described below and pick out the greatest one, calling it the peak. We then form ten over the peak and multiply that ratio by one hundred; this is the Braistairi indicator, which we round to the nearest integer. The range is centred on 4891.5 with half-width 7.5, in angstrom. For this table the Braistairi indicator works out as 66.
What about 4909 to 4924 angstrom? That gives 67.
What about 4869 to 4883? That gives 75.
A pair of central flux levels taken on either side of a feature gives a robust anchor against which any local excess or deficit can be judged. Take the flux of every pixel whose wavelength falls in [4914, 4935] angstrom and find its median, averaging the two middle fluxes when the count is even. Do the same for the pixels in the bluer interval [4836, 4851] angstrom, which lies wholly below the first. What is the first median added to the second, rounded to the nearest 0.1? 25.7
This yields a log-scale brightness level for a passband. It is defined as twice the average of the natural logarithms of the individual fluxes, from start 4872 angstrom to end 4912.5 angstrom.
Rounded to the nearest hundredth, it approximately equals 5.05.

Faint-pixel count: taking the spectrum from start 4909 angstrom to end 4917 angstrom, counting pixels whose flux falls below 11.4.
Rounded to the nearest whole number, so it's 0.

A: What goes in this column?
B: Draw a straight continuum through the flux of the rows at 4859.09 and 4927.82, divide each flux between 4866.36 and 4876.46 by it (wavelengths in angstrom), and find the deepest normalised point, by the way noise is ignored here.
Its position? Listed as 4874.78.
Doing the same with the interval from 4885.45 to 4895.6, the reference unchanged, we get 4890.52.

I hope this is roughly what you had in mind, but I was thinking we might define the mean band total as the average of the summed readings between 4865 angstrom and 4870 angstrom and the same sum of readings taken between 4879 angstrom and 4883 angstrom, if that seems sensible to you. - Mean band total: 45.8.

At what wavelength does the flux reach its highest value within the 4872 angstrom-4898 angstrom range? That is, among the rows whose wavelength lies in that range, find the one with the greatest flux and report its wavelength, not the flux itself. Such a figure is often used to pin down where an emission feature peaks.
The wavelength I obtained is 4897.28 angstrom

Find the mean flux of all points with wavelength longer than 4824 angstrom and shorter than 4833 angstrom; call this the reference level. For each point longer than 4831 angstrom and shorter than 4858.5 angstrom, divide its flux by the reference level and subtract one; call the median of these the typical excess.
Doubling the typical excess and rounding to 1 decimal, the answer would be 0.1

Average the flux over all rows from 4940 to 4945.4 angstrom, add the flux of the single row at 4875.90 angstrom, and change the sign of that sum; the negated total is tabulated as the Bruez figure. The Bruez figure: -28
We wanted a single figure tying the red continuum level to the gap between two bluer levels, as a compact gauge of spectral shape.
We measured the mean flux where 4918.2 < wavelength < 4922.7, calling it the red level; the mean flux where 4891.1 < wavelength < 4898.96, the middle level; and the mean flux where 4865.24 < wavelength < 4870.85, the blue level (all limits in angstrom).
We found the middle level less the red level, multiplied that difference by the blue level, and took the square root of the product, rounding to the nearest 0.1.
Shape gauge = 1.9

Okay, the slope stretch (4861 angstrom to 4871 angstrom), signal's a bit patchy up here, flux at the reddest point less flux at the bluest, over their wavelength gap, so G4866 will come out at -0.1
